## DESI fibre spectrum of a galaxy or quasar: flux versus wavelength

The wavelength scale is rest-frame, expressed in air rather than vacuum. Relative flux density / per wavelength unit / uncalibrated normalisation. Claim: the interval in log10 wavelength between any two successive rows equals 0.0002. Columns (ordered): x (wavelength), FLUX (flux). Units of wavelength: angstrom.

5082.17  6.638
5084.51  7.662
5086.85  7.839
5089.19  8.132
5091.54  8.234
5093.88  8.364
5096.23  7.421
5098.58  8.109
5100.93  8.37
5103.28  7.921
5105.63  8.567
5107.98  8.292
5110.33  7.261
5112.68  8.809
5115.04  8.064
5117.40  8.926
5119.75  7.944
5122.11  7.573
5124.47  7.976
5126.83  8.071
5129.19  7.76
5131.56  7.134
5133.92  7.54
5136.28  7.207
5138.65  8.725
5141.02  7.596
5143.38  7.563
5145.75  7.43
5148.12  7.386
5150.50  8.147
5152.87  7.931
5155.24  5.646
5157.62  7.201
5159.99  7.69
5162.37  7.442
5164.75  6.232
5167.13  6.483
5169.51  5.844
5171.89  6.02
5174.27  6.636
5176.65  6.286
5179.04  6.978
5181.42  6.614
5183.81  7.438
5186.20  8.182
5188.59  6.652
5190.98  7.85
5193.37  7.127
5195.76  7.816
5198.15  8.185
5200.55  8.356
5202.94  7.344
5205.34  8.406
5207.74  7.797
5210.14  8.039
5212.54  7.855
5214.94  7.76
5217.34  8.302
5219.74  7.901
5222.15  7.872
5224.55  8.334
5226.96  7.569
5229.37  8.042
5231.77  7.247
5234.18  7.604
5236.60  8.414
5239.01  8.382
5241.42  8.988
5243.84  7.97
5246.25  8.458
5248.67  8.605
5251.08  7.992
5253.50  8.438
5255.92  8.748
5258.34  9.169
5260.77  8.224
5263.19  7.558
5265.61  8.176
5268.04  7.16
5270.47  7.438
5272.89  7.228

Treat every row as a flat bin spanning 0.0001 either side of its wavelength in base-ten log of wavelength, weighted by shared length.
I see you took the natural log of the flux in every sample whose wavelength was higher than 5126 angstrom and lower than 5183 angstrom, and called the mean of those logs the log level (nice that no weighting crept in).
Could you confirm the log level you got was 1.96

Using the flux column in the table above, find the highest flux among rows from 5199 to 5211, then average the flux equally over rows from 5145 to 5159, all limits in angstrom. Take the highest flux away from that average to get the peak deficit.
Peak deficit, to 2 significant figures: -1.1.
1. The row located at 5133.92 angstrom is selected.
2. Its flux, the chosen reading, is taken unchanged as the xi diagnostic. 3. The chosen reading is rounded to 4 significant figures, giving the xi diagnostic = 7.540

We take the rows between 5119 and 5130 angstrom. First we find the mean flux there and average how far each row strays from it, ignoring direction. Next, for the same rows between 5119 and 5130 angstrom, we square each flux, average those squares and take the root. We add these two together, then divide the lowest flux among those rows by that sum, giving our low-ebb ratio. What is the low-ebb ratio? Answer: 0.944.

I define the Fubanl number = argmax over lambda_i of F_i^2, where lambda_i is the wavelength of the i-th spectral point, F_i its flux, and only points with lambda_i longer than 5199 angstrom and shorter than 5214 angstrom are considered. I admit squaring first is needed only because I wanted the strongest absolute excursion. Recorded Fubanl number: 5205.34 angstrom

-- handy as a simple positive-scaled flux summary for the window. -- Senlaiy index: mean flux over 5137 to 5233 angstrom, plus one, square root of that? 2.91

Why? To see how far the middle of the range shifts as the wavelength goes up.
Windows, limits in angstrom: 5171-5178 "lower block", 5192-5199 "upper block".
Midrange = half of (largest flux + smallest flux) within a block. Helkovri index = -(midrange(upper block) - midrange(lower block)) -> -1.3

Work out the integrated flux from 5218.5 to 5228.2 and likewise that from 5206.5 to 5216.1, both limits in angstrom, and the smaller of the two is 75.5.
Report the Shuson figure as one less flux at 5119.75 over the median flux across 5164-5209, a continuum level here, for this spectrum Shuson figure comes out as -0.11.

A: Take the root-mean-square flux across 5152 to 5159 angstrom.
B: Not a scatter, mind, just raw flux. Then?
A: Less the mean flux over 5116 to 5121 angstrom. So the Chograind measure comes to -1.4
